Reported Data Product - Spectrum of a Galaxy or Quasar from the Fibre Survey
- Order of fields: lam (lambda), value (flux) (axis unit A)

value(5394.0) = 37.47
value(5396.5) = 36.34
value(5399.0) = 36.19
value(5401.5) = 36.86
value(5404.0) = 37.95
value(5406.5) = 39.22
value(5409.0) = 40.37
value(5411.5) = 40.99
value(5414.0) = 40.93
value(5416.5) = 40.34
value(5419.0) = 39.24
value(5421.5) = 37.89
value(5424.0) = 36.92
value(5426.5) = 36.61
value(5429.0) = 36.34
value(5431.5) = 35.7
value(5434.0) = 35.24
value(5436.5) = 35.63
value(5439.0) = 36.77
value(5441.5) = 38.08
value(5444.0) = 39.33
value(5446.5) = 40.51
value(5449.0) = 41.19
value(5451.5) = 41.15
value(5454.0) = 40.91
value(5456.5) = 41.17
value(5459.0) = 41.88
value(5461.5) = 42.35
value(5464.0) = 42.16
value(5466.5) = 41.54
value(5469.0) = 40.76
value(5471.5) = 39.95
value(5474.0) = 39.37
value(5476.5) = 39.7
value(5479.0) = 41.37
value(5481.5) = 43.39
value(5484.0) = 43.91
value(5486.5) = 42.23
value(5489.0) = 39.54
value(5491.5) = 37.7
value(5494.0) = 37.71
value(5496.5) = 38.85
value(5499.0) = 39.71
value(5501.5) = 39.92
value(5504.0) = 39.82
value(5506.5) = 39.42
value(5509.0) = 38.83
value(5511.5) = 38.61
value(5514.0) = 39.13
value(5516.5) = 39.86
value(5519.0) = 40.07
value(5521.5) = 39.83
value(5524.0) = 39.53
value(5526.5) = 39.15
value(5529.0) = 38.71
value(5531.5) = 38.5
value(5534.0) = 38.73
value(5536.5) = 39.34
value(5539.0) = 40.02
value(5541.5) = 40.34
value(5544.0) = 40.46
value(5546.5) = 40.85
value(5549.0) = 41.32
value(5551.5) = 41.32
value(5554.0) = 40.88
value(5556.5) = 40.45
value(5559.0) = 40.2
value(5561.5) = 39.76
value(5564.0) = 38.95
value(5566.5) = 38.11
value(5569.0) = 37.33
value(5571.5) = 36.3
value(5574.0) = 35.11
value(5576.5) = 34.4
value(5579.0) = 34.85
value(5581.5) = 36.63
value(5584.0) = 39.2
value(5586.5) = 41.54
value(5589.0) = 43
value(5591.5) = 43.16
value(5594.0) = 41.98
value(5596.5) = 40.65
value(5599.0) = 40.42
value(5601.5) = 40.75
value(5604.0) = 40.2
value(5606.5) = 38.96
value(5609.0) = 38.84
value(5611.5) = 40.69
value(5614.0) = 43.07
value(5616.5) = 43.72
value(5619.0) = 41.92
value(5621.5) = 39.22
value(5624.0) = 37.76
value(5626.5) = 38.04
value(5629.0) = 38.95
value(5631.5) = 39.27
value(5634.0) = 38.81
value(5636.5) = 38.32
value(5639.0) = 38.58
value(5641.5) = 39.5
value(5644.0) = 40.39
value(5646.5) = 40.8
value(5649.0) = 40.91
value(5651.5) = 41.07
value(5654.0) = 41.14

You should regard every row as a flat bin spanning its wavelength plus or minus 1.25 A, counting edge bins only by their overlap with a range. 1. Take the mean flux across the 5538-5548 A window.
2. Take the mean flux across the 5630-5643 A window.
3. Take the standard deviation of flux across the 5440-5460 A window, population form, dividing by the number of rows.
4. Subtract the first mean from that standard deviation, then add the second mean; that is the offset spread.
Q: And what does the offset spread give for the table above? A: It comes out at -0.4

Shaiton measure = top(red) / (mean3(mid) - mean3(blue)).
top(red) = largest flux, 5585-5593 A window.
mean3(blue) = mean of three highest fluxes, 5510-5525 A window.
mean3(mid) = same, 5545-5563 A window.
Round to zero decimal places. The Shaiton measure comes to 34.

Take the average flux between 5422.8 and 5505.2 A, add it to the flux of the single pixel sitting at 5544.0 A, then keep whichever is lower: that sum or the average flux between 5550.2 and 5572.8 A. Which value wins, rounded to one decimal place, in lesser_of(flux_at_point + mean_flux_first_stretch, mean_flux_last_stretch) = 39.3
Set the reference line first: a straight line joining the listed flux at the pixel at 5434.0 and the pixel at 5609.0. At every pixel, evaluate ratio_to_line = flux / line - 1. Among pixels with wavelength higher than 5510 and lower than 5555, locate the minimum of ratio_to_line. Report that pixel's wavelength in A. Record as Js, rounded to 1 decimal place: 5531.5 A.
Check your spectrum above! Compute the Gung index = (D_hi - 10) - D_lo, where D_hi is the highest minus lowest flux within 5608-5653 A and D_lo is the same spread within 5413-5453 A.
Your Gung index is -10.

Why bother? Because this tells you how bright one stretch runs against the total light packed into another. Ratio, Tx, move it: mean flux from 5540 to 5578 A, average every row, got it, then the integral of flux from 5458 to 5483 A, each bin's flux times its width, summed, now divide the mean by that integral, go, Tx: 0.038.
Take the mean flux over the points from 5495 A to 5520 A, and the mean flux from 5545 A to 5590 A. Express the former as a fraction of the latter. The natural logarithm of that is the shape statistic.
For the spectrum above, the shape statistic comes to 0.013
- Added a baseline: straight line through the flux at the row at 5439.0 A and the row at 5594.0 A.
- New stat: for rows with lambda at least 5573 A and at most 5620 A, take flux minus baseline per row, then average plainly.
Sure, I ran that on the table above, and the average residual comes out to -2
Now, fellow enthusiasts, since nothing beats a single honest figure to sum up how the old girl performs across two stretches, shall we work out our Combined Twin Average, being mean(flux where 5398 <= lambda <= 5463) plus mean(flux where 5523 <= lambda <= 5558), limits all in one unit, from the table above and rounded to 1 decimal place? 78.8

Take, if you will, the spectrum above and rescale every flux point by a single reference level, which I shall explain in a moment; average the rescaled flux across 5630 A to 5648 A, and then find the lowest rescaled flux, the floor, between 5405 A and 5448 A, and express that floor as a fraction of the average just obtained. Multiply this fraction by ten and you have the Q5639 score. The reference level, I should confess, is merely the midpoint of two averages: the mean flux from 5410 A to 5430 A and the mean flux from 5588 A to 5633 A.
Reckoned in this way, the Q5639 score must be 8.9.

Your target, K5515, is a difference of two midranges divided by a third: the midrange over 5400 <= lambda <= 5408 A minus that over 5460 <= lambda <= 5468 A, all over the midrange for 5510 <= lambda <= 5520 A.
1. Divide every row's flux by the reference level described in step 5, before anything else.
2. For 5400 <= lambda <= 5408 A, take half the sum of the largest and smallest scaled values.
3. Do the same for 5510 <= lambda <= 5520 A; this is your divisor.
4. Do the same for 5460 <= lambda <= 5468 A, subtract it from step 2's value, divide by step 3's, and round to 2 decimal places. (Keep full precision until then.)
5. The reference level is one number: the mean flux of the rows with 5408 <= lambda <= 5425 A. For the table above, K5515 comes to -0.10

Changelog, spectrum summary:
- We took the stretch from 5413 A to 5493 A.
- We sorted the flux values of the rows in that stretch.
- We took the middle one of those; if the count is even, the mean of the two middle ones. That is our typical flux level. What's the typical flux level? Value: 40.1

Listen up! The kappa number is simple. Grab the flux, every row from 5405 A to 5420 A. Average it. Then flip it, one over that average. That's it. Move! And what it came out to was 0.0249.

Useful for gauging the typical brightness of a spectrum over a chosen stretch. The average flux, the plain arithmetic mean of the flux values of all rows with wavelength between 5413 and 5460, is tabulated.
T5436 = 38.7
